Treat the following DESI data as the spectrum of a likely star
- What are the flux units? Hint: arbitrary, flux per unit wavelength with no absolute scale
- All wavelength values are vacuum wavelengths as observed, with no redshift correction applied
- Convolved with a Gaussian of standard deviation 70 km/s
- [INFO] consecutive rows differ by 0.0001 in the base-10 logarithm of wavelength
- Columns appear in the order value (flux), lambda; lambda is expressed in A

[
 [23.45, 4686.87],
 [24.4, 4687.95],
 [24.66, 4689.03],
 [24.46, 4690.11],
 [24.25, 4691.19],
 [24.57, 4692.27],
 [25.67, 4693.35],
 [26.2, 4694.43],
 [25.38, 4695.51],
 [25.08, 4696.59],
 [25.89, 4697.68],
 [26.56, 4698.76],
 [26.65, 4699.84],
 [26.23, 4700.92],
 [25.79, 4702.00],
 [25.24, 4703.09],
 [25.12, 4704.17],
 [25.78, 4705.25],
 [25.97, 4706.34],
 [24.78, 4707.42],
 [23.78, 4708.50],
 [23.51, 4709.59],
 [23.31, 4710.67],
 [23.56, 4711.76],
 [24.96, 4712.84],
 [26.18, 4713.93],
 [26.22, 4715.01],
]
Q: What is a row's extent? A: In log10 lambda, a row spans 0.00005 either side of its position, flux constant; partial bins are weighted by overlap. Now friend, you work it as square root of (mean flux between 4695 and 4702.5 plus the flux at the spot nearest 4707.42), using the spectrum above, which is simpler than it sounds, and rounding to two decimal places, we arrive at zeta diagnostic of 7.12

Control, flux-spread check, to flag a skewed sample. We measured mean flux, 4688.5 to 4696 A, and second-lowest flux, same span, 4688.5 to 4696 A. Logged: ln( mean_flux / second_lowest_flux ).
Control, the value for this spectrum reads 0.023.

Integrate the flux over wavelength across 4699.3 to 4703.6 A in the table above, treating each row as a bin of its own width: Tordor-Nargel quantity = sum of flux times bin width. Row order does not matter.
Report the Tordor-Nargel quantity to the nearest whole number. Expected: 112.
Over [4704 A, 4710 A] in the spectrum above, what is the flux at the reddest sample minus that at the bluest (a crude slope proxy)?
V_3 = -1.6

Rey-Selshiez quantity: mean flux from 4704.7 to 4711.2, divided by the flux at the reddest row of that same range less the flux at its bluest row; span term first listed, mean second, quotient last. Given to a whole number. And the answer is -10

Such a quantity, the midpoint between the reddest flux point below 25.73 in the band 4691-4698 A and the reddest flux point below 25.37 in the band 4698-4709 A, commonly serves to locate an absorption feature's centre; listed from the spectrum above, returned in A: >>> 4702.5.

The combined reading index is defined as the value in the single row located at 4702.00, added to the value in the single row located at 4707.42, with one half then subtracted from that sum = 50.1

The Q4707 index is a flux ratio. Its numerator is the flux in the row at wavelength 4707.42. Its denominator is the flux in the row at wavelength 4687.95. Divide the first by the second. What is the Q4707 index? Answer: 1.02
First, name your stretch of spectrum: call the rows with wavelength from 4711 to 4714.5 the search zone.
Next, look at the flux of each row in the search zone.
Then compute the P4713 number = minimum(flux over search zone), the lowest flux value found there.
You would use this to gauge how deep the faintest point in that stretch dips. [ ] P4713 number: 23.56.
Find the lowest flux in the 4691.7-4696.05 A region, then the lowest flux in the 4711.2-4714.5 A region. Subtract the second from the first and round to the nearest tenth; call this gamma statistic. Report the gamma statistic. 1.0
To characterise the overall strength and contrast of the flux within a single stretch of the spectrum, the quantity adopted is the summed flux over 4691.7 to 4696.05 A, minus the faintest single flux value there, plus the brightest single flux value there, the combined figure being 103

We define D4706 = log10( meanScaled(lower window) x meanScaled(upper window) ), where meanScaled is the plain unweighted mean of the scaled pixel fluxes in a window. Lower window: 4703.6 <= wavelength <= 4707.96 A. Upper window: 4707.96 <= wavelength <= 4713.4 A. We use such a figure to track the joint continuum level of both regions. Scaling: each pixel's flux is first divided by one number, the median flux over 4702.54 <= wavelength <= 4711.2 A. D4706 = -0.012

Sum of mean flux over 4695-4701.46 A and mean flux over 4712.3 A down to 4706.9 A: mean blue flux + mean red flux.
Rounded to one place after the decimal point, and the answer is 49.8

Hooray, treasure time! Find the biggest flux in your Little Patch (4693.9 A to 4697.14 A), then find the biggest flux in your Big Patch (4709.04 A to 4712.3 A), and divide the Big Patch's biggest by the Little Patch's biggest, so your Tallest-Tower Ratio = 0.90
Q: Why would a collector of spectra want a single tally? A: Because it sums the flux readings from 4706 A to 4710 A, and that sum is 98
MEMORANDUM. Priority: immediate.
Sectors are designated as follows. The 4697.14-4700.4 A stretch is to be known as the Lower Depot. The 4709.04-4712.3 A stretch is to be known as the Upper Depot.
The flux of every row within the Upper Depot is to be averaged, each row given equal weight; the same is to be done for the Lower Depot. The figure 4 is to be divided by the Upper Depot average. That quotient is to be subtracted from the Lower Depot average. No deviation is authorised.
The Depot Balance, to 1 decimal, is 26.2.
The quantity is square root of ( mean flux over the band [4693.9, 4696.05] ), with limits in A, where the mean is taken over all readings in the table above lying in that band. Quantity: 5.08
